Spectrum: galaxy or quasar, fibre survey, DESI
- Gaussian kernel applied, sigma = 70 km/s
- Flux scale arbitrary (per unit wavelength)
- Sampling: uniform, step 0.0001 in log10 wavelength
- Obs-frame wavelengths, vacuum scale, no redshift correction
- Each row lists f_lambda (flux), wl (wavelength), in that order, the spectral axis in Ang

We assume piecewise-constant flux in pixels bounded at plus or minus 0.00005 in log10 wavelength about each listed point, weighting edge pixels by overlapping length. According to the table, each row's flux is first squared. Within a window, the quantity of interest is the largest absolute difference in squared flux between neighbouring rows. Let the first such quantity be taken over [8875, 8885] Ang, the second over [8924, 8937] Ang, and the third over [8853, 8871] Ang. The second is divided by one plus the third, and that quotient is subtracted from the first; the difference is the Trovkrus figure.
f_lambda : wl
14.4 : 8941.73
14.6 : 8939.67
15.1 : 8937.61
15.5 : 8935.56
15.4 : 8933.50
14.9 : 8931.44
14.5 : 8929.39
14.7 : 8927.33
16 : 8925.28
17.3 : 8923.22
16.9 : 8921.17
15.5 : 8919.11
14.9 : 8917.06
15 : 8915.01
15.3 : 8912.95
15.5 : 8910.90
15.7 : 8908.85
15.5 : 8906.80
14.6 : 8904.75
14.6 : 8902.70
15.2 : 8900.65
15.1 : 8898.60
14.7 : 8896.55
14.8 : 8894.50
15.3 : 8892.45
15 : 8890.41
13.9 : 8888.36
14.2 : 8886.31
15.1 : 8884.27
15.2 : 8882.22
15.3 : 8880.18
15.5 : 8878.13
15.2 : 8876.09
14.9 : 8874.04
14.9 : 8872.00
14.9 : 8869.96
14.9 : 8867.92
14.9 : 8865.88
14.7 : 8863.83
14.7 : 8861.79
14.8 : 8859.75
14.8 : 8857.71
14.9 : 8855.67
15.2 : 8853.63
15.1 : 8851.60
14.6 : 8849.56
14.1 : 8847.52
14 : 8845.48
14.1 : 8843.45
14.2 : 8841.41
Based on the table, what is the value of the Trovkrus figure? 5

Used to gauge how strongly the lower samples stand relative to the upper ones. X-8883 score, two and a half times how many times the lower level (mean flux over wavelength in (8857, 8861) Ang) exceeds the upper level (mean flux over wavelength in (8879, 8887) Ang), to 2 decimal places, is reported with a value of 2.47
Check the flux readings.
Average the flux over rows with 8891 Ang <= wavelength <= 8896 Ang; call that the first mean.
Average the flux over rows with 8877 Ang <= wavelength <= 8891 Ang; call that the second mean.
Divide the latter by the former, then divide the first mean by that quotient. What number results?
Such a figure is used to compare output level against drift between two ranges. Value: 15.2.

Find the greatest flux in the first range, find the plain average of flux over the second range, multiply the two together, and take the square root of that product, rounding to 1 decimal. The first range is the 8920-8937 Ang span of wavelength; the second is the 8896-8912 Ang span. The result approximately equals 16.2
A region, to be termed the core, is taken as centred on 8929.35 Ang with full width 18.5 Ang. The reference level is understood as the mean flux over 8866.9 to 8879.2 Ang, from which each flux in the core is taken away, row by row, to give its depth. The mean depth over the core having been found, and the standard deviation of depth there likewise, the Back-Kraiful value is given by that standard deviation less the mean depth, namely 1.5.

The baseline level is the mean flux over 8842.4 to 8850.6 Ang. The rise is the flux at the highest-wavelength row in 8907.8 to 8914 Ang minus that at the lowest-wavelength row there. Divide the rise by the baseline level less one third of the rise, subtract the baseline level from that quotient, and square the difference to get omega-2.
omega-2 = 202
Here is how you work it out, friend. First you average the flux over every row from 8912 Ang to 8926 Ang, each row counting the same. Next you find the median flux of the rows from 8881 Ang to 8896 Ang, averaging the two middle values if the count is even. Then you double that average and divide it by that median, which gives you 2.11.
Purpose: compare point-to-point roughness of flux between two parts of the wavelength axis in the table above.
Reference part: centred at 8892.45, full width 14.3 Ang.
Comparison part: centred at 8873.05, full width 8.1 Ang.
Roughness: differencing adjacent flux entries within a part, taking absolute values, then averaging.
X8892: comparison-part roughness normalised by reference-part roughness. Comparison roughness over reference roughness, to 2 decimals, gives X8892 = 0.22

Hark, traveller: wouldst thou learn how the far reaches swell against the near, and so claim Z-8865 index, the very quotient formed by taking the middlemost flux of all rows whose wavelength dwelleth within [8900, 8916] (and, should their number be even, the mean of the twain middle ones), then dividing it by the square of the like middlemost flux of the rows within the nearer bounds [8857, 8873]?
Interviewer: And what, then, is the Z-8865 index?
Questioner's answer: 0.0692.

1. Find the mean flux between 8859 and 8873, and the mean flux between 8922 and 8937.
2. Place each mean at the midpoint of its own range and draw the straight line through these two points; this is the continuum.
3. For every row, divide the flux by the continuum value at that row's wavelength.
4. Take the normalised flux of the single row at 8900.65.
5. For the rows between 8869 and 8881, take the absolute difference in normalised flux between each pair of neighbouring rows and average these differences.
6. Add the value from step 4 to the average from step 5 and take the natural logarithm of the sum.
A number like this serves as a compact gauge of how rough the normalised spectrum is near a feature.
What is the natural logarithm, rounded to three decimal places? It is 0.012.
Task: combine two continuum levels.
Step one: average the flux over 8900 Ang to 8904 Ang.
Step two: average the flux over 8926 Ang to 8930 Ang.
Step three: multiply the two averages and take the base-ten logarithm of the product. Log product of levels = 2.34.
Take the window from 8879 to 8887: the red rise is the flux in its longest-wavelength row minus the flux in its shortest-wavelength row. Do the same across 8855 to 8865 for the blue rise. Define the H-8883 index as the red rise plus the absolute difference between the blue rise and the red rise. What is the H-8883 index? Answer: -0.20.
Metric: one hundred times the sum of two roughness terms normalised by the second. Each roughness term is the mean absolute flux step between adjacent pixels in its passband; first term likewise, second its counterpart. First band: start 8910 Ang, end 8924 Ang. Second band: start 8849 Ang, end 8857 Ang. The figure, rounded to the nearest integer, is 267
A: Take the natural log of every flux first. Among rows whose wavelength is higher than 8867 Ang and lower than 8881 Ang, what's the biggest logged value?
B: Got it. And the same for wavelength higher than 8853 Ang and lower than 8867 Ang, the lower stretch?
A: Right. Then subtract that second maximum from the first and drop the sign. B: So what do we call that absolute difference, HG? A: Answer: 0.020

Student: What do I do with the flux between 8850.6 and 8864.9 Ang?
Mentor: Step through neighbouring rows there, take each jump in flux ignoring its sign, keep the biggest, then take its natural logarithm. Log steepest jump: -1.2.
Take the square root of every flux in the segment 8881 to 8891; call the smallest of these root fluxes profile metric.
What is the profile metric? 3.73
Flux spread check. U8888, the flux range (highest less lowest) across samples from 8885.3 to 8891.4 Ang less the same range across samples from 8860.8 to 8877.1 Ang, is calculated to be 0.6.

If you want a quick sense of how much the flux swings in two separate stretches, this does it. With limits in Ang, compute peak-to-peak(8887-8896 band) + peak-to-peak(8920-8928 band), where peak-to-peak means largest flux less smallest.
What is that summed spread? 4.0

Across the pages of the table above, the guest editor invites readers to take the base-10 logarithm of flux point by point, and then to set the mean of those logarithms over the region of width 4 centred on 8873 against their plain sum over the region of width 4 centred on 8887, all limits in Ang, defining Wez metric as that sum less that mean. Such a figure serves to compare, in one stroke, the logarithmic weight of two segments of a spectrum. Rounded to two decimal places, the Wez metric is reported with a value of 1.12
